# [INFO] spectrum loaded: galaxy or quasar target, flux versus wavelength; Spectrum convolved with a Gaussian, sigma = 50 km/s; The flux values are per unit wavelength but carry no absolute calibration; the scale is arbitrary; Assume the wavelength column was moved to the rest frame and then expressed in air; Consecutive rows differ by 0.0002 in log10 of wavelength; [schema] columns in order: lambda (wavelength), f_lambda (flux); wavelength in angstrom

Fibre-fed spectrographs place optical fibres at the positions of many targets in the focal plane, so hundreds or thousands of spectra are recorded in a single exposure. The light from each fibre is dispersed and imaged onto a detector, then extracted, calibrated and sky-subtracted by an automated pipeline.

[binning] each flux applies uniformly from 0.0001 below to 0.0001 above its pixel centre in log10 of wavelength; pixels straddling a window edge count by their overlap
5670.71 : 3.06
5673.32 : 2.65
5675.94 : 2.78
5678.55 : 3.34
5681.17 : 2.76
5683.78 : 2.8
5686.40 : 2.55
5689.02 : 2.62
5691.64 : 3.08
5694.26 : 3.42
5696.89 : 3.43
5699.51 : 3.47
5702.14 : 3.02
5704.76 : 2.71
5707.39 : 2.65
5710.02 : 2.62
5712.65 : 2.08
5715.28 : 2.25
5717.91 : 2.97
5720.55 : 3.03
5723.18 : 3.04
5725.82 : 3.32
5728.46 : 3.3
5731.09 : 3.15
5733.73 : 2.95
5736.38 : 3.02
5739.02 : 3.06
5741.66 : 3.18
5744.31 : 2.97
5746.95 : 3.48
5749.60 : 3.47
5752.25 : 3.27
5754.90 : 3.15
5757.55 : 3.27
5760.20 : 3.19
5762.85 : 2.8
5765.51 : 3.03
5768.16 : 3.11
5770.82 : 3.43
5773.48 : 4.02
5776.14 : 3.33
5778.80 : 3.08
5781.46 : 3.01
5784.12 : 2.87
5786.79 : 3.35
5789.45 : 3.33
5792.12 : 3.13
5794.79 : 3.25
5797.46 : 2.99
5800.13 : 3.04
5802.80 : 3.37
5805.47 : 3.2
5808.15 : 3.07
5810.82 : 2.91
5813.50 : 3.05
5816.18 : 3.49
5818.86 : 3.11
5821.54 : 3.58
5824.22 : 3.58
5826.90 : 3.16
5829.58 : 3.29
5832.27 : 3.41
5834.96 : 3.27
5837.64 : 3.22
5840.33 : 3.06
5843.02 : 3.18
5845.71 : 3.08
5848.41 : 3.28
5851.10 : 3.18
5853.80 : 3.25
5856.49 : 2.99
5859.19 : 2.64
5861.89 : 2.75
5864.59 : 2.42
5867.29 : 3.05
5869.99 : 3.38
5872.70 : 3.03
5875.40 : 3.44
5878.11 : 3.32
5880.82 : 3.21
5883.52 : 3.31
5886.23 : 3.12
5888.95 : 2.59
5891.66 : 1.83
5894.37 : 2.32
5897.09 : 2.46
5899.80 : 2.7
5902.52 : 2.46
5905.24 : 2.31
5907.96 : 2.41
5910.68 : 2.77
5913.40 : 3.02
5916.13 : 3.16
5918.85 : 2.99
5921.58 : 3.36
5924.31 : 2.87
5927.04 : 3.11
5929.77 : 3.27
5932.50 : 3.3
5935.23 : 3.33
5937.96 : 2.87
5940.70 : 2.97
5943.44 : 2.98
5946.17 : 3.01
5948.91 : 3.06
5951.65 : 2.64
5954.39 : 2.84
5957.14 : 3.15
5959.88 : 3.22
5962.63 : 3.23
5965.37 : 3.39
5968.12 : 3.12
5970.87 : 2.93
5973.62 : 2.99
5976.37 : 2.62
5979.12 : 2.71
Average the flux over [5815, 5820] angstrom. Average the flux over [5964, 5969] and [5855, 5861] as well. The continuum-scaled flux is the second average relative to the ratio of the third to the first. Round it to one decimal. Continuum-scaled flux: 3.8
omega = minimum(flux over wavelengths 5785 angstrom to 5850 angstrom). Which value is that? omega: 2.91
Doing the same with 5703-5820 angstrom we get 2.08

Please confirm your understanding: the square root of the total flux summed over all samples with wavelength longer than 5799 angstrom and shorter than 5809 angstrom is 3.56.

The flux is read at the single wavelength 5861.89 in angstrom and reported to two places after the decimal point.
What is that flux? 2.75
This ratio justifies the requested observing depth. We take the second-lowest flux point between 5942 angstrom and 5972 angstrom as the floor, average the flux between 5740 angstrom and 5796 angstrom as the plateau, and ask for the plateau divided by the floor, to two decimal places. 1.14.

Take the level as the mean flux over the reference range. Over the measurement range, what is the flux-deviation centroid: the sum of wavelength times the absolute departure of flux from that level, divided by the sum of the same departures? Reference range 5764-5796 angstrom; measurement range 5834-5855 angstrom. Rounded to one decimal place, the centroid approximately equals 5843.7 angstrom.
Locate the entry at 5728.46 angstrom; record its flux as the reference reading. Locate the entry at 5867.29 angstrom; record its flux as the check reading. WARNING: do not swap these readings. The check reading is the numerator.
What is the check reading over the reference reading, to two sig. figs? 0.92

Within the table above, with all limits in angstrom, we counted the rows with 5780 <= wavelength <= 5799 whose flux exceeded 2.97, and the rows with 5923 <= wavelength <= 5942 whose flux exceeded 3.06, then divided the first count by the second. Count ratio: 1.5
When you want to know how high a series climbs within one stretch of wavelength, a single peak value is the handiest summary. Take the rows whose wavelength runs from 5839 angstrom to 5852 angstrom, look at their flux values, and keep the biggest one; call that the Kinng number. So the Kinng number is 3.28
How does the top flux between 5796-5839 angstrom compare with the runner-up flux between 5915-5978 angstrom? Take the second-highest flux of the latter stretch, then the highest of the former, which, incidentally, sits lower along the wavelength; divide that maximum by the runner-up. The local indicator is 1.07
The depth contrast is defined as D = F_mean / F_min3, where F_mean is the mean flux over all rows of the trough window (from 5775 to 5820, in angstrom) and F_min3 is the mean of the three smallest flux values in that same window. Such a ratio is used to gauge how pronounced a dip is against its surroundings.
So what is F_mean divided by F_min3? 1.08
